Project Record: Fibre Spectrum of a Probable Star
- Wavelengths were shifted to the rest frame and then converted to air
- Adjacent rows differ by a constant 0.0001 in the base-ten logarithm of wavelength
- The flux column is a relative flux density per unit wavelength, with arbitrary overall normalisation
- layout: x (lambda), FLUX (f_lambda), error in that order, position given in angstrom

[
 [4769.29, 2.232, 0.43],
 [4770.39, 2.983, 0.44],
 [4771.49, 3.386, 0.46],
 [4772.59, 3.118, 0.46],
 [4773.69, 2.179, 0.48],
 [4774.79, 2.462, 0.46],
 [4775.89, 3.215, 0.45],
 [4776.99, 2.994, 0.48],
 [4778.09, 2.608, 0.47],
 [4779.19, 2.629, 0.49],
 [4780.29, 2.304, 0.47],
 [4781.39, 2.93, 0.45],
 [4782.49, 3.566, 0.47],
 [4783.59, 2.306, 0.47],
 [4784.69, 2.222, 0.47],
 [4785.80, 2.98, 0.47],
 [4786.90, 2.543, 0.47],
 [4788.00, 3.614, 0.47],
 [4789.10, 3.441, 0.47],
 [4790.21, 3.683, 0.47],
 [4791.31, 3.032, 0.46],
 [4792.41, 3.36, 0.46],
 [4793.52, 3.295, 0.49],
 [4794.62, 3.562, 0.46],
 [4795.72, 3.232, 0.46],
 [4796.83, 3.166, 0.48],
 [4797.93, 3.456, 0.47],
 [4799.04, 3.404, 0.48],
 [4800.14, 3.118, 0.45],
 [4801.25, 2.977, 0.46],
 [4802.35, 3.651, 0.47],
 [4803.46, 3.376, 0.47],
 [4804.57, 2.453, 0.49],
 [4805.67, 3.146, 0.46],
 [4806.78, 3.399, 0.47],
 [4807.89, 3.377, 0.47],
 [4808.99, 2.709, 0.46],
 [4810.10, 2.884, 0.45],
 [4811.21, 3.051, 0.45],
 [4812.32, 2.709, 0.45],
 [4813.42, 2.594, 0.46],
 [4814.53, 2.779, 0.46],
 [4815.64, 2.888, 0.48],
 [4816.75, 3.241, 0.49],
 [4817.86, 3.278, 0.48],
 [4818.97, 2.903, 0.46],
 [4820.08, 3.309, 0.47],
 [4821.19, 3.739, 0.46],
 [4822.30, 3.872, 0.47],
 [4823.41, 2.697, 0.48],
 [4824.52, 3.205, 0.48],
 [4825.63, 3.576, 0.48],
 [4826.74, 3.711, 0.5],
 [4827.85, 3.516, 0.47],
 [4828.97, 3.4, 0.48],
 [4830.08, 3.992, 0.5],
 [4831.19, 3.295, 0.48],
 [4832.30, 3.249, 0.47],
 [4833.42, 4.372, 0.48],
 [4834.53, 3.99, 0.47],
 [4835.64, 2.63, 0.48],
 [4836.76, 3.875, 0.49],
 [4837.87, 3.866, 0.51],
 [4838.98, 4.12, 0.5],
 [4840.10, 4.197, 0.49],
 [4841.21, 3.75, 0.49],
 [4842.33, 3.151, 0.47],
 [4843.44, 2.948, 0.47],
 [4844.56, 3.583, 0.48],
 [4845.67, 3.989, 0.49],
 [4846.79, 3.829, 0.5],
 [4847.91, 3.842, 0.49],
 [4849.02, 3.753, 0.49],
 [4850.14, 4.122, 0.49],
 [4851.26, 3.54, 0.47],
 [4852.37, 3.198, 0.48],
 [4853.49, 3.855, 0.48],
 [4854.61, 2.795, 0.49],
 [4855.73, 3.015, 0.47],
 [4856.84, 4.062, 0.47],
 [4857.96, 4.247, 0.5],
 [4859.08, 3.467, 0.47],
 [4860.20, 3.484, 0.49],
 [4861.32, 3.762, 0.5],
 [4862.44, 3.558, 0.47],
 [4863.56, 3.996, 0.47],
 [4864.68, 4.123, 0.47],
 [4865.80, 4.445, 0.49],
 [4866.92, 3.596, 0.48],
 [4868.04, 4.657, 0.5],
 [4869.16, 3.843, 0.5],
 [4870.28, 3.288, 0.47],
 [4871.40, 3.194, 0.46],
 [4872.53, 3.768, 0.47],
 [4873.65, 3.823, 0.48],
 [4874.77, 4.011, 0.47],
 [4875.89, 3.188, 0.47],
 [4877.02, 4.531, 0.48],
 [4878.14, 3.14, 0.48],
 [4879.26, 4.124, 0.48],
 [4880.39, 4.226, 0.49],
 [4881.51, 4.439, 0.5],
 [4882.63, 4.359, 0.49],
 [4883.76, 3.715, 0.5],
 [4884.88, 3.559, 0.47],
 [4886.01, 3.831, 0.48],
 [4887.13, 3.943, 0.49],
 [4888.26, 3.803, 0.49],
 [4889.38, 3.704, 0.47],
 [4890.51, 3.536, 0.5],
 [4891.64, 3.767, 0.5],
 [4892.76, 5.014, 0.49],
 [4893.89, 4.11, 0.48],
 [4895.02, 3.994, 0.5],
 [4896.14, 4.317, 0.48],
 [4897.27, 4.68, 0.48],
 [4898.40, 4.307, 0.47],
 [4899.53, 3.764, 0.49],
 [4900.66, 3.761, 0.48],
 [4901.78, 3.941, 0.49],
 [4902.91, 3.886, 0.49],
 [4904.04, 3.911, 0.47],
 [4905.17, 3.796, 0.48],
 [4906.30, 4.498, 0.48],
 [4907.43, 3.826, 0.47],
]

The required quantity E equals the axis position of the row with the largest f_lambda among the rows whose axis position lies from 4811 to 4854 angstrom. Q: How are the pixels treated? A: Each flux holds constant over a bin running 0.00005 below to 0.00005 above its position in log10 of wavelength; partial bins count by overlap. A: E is 4833.42 angstrom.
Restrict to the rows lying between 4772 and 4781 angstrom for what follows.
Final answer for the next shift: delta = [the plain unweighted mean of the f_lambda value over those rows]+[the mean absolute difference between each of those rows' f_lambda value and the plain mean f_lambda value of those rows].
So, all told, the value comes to 3.0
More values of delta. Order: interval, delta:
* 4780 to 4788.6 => 3.3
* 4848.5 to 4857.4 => 3.9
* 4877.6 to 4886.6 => 4.3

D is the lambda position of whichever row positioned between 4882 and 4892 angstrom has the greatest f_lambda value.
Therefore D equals 4882.63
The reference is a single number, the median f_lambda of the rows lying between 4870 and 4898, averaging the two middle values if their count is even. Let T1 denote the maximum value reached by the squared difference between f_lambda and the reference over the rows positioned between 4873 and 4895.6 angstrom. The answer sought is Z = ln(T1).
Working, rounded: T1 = 1.40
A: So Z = 0.34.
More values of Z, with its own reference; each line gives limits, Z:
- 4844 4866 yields 0.07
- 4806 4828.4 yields 0.43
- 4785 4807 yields 0.64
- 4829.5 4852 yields 0.37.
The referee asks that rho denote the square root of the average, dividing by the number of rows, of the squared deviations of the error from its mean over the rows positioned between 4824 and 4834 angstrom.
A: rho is 0.010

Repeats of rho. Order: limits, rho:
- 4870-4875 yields 0.006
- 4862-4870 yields 0.013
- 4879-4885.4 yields 0.011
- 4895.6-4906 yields 0.007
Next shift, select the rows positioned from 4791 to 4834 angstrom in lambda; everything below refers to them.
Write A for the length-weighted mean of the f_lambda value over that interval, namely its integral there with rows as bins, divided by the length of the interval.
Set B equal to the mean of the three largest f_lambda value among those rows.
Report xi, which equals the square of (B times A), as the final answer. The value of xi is 177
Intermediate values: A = 3.3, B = 4.08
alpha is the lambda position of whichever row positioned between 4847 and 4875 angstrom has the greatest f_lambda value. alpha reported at 4868.04 angstrom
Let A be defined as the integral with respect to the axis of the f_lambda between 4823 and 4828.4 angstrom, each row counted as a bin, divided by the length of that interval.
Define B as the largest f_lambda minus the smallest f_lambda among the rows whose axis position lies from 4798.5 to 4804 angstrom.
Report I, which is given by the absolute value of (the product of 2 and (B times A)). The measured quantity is 4.5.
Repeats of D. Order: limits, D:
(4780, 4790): 4788.00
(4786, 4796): 4790.21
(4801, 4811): 4802.35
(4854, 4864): 4857.96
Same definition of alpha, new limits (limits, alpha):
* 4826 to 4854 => 4833.42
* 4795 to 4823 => 4822.30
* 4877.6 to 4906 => 4892.76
